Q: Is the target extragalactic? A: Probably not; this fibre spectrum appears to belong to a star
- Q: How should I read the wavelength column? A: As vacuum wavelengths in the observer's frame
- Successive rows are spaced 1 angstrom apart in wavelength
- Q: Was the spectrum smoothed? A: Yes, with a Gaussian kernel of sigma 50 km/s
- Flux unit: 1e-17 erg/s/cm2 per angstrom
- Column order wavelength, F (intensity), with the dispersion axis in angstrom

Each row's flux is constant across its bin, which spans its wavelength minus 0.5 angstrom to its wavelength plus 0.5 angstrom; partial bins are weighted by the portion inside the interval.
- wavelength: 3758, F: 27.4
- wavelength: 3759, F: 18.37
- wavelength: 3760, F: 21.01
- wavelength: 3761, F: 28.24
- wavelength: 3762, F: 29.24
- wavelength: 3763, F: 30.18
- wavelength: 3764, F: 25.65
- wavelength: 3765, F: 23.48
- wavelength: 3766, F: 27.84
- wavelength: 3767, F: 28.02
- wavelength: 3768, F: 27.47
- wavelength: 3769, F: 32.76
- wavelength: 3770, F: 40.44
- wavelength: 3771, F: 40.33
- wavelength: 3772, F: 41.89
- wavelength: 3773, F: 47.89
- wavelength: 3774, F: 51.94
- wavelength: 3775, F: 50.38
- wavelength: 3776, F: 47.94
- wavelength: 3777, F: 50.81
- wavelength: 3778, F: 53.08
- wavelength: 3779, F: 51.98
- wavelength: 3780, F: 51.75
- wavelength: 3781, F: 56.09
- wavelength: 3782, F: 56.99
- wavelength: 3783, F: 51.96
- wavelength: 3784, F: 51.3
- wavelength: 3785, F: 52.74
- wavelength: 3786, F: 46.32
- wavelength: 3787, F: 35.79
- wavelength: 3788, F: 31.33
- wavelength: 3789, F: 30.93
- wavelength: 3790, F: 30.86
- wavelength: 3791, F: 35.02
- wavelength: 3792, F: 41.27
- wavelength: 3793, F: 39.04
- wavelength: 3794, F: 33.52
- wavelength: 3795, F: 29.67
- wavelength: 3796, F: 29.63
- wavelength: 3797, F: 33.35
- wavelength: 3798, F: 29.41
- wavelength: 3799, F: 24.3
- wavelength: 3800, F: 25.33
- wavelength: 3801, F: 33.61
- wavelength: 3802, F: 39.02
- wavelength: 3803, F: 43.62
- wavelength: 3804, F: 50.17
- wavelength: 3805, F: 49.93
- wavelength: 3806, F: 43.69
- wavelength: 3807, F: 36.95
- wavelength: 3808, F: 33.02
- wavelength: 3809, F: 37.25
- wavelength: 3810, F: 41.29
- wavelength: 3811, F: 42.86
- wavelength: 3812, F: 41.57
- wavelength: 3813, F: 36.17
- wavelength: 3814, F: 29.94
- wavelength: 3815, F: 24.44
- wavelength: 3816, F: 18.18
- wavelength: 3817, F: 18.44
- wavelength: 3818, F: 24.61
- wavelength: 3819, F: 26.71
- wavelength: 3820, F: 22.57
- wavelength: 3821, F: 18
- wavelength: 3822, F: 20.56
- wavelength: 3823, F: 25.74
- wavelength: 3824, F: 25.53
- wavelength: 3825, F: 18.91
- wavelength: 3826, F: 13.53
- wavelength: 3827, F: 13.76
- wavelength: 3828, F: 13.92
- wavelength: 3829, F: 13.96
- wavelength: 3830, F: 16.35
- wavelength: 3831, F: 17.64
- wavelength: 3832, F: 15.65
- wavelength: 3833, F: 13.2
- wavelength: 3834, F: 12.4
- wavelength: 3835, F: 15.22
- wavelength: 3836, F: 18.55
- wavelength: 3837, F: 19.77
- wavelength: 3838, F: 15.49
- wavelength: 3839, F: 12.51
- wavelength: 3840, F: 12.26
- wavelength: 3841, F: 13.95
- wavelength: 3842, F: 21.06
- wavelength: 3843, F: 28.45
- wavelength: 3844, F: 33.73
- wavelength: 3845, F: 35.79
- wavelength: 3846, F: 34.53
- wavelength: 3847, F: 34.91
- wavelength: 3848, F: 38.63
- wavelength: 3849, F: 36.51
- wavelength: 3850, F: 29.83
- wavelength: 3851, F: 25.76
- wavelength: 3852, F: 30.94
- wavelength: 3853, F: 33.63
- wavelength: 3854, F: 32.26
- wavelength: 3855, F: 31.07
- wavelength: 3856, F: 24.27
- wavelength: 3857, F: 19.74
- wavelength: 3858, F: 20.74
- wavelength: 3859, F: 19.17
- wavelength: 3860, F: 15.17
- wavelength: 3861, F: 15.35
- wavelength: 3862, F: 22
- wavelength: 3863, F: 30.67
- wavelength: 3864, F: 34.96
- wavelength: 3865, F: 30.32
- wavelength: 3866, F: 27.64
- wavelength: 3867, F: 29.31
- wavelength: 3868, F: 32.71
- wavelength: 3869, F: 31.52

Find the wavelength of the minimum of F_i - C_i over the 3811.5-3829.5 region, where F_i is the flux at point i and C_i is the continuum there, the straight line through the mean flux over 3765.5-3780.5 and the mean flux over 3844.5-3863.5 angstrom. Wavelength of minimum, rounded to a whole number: 3826 angstrom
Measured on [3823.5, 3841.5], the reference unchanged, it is 3826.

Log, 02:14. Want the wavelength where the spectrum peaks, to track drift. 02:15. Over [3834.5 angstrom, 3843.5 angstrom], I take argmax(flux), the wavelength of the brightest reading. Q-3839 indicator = 3843 angstrom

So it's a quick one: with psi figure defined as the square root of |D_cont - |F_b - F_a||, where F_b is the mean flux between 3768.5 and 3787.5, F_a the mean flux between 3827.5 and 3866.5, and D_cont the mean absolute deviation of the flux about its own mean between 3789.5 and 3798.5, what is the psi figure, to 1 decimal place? 4.6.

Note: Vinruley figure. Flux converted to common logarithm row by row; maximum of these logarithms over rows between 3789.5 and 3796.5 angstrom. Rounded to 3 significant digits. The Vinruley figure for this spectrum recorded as 1.62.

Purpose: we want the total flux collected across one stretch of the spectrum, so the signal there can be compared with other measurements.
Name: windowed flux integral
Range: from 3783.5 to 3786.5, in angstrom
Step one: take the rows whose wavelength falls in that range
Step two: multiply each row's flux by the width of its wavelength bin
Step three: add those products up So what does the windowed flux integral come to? 150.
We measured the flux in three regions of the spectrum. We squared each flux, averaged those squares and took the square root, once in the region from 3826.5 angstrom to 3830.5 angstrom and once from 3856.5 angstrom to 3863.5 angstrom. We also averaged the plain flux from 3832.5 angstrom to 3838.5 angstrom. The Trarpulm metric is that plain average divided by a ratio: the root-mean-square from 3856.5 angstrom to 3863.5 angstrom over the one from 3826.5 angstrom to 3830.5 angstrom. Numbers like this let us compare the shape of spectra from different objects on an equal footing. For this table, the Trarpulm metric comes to 11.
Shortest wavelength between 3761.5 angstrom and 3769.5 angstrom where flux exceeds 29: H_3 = 3762 angstrom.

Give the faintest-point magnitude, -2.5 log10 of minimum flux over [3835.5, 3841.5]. -2.7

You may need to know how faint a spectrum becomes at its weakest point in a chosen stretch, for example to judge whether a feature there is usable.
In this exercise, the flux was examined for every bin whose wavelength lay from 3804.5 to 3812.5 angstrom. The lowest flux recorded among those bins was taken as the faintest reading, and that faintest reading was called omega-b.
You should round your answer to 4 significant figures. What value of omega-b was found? 33.02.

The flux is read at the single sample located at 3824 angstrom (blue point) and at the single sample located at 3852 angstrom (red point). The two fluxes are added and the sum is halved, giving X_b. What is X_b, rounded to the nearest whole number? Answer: 28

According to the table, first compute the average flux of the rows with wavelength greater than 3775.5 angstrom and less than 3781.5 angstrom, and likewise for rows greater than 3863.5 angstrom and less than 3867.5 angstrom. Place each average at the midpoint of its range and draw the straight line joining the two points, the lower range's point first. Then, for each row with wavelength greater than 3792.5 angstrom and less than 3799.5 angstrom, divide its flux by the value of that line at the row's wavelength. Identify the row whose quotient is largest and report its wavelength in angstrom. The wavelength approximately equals 3793 angstrom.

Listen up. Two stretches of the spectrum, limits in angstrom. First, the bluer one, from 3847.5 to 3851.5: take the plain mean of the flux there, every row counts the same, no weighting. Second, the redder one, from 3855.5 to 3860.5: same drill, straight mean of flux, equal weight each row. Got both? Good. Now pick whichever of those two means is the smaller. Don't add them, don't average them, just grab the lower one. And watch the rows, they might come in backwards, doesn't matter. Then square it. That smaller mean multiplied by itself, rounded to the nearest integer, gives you 393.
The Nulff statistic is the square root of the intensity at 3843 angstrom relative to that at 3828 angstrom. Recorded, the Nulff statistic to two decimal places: 1.43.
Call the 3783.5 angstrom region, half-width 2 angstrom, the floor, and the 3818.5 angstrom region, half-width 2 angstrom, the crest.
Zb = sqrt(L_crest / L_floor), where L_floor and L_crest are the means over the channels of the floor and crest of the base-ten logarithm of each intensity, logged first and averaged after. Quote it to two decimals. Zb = 0.89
